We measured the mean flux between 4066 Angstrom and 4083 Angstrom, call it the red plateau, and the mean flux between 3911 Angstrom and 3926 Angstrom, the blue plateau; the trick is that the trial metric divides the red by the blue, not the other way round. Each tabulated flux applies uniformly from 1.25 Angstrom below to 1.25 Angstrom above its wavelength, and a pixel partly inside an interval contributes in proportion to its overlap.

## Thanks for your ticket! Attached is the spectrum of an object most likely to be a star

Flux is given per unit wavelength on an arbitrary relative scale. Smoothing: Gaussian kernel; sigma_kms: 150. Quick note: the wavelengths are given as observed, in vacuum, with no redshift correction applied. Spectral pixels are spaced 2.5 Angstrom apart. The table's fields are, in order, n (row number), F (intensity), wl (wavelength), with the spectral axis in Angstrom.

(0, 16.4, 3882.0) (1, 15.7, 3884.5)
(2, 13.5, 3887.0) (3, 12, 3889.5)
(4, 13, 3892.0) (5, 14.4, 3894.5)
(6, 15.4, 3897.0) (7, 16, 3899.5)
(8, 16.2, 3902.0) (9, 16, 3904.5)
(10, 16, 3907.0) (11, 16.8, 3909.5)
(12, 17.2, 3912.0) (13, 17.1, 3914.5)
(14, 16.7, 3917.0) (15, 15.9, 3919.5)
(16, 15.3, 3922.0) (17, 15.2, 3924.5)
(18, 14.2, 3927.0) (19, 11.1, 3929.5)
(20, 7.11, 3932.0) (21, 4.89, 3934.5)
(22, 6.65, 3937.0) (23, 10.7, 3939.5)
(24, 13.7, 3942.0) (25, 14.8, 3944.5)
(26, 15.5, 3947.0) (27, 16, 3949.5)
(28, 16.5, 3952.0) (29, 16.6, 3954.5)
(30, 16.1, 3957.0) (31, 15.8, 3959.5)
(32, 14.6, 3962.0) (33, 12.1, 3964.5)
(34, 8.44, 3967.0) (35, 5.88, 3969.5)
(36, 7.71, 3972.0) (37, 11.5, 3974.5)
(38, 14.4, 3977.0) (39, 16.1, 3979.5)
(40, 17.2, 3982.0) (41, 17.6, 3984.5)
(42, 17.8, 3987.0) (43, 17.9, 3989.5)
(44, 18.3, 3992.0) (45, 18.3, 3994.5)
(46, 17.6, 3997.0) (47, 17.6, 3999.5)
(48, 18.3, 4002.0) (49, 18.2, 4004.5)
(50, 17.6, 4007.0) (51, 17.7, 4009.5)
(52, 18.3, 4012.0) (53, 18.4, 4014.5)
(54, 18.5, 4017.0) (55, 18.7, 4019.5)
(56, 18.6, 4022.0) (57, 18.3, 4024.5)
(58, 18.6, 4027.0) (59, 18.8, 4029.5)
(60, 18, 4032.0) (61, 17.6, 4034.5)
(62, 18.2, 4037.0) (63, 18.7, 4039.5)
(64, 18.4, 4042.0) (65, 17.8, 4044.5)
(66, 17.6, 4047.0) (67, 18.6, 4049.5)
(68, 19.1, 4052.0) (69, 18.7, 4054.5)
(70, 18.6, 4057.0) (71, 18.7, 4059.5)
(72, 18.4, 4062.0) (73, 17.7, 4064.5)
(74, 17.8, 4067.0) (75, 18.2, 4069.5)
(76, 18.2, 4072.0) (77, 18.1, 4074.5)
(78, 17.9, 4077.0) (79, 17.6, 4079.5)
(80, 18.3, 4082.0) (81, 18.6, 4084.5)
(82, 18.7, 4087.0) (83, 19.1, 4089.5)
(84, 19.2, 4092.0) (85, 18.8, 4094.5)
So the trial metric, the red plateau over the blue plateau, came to 1.11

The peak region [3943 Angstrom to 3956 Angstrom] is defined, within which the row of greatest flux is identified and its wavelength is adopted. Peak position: 3954.5 Angstrom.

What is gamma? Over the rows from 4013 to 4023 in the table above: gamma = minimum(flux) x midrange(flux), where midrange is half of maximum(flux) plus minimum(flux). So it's 341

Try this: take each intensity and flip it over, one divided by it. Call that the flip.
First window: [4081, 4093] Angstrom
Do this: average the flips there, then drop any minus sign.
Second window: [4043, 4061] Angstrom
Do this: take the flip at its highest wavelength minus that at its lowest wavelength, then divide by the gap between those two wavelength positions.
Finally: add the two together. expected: 0.0531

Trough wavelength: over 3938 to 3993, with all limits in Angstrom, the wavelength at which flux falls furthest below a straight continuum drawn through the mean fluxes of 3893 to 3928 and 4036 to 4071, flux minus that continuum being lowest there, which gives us 3969.5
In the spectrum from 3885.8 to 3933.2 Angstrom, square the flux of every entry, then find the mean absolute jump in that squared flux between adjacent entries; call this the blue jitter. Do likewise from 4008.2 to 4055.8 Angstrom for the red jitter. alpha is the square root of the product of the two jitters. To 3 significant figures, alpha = 19.1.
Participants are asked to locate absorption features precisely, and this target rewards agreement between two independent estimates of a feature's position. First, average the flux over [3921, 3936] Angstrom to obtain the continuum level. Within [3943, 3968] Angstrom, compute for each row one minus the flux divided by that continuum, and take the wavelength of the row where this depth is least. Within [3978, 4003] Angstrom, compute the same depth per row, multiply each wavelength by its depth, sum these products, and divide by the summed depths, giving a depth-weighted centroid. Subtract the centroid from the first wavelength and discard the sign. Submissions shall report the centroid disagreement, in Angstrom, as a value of 36.7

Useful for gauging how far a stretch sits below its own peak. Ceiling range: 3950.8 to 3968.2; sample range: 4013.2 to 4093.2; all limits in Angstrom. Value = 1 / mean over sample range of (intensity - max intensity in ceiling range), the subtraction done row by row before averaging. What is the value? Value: 0.6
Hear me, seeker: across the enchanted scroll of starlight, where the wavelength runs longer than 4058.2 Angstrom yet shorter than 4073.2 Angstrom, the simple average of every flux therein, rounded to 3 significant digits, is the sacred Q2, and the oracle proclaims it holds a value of 18.2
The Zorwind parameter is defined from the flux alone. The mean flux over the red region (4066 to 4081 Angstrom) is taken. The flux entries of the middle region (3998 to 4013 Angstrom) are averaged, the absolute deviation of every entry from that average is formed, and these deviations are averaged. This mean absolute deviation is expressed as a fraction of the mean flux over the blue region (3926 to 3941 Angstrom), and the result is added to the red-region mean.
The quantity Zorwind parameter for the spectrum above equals 18.0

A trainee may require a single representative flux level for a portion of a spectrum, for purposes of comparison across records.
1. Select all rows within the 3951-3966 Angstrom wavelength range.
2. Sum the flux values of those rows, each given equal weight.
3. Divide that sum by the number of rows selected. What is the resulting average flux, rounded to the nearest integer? 15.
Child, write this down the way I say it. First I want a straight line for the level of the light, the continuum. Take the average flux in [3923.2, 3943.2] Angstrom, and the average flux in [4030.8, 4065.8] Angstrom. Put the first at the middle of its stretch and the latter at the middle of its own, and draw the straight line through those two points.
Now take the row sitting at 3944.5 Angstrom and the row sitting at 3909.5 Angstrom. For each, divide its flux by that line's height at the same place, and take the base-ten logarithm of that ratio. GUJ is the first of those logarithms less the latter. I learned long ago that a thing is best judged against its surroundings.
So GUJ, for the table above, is -0.16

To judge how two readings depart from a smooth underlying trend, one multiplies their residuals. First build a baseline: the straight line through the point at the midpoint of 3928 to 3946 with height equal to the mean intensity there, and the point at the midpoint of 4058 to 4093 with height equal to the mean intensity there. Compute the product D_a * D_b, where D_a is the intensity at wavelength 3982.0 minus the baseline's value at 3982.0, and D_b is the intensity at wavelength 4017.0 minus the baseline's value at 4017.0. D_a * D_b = 17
